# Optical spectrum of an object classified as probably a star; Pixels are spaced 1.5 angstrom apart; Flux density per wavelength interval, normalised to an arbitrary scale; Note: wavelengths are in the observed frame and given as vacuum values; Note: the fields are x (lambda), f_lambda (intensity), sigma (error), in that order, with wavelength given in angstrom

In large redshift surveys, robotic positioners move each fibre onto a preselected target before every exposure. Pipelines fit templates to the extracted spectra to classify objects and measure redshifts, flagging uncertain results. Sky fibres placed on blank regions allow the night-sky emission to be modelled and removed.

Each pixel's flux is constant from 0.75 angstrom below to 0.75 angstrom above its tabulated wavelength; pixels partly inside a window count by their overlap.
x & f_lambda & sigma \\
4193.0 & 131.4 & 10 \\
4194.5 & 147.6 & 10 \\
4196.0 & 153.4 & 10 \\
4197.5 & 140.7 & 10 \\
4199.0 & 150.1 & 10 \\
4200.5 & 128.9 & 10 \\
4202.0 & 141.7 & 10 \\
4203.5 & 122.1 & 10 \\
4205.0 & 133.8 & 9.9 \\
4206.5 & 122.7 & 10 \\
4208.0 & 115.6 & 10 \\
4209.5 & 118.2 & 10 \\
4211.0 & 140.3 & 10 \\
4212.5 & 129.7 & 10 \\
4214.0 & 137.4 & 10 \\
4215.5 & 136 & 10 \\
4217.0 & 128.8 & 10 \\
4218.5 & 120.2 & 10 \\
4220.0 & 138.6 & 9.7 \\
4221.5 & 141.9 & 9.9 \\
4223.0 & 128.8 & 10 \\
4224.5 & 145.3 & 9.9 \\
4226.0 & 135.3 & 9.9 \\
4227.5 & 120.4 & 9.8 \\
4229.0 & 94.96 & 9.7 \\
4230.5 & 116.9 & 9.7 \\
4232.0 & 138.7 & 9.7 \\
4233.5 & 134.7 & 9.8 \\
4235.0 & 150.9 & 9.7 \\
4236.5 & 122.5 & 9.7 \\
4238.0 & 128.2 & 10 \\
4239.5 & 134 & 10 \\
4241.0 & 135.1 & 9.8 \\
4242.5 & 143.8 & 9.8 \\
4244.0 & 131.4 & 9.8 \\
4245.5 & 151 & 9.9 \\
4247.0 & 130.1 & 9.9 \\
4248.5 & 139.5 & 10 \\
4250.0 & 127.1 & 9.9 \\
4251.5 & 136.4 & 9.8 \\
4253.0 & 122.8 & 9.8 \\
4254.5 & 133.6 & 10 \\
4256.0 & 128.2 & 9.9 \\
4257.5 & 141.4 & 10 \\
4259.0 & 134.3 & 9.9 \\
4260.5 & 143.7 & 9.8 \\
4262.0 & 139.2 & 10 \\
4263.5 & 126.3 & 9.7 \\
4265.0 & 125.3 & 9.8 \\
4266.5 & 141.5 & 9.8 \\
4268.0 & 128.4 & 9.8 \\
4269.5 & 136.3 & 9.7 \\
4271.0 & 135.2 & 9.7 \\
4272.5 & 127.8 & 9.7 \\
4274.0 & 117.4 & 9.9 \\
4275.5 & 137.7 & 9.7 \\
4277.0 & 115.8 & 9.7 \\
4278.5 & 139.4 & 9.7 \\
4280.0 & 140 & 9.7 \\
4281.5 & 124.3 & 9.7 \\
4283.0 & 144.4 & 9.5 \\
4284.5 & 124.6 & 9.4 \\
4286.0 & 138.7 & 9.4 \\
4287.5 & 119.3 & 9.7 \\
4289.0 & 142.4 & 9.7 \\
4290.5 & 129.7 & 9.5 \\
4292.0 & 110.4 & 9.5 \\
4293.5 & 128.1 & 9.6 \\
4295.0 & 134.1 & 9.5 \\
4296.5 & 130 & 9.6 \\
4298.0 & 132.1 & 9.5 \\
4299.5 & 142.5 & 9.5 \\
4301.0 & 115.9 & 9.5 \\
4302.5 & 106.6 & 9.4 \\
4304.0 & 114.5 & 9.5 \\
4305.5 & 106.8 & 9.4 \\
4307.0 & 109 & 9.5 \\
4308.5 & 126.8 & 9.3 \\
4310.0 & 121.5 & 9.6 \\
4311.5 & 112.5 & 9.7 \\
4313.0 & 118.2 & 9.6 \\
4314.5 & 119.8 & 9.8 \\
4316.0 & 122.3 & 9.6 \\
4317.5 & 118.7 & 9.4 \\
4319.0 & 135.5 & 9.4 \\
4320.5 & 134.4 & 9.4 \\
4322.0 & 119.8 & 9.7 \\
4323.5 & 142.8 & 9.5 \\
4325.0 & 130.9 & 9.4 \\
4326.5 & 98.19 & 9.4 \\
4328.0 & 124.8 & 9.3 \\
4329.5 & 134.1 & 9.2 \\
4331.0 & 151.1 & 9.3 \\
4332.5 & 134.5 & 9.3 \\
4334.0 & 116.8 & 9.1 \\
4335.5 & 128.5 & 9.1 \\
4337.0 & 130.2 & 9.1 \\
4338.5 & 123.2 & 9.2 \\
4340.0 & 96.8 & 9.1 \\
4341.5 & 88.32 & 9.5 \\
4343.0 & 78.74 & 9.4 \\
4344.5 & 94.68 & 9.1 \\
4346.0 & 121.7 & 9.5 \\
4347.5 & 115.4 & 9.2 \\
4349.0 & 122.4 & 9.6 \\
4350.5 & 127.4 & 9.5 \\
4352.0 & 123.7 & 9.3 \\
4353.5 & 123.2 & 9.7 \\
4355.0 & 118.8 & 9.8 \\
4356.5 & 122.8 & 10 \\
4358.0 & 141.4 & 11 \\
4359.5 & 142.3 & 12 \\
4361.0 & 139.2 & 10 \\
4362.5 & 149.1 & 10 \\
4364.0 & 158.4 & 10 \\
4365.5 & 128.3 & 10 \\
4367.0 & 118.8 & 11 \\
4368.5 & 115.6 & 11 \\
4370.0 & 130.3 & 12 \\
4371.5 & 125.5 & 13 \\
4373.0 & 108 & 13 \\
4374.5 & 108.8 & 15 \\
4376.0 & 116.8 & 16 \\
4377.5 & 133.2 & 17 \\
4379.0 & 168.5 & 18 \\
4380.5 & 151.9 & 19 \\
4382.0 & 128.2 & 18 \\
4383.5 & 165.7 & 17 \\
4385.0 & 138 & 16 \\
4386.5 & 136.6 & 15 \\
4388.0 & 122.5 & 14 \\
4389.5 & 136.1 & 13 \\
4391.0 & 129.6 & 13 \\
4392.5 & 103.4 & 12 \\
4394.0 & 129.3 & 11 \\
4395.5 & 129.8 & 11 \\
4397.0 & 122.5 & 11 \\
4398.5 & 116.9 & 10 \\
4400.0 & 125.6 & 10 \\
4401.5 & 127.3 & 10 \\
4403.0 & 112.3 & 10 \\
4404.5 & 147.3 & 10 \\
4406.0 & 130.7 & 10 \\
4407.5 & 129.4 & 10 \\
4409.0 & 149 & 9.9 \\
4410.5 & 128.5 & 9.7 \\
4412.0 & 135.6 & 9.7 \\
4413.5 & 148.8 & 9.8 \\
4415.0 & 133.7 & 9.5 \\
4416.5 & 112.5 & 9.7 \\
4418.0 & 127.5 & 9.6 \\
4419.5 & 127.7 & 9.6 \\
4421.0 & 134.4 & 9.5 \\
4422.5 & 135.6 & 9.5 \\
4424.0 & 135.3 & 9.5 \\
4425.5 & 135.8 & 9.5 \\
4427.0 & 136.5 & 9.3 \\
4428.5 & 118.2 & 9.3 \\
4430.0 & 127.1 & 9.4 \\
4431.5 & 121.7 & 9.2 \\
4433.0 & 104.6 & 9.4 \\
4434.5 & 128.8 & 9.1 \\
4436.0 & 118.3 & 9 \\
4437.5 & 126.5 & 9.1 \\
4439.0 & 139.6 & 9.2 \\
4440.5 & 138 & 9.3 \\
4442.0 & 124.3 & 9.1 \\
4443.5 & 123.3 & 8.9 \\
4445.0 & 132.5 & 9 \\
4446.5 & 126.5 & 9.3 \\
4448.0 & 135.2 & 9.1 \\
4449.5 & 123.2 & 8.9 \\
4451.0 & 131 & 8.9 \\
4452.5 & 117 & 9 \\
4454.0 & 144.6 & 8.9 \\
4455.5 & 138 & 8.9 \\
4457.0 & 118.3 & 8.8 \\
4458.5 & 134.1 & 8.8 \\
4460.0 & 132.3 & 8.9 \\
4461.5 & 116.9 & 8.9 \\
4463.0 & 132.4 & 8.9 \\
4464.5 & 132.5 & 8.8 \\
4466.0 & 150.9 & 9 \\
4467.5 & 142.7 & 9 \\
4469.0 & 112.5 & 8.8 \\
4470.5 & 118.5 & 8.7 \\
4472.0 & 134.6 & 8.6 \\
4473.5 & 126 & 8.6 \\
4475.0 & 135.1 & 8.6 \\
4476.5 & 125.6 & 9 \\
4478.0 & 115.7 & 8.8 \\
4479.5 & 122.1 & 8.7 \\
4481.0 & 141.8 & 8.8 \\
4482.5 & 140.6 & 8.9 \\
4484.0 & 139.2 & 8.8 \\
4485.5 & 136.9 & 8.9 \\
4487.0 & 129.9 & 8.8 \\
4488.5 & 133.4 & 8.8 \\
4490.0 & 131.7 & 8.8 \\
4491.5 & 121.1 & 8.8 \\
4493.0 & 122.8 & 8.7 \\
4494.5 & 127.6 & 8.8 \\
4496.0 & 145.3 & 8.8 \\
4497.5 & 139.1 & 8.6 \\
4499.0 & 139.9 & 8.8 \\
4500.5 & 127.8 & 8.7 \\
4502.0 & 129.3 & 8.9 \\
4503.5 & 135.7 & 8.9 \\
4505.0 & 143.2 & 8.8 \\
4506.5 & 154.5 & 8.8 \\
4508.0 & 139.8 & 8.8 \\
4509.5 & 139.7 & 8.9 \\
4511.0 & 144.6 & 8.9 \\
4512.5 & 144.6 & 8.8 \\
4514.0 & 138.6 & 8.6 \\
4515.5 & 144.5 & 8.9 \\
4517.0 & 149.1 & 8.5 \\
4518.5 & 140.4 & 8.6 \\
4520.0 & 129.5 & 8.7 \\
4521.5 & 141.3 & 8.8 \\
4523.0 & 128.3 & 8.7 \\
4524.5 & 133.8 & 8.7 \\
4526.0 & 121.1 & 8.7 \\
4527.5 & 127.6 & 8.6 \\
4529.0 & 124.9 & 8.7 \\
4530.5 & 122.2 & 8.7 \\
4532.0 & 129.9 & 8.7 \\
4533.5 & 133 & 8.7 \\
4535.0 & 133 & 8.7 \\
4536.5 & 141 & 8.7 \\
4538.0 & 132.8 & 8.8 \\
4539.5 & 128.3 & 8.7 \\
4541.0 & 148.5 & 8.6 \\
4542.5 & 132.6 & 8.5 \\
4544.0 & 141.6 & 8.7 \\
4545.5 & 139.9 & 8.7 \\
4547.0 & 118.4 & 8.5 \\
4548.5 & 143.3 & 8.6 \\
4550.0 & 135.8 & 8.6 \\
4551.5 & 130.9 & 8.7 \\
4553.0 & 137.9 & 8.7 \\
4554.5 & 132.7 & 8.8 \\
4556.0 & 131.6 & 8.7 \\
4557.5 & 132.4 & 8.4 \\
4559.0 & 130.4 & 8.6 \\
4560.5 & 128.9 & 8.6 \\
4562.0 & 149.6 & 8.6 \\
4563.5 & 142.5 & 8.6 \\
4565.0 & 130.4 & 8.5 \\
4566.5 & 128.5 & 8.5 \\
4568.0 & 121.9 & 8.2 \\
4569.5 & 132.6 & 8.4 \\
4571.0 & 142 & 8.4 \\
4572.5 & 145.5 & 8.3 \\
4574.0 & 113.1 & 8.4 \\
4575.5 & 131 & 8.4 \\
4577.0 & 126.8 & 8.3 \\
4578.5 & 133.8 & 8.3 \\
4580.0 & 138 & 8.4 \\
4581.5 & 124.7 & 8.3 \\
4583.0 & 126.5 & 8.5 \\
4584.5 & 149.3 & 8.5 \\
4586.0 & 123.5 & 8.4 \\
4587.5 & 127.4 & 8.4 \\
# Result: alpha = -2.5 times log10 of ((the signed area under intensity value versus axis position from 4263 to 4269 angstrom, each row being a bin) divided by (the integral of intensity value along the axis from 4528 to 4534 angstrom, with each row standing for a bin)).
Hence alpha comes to -0.03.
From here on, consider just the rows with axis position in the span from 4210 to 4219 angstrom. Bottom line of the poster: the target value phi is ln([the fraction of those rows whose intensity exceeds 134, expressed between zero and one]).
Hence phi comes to -0.69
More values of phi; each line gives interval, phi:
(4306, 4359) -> -1.61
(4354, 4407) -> -1.07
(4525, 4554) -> -1.00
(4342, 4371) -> -1.34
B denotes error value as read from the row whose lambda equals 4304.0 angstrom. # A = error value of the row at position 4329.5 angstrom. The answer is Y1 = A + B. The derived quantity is 18.7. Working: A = 9.20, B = 9.5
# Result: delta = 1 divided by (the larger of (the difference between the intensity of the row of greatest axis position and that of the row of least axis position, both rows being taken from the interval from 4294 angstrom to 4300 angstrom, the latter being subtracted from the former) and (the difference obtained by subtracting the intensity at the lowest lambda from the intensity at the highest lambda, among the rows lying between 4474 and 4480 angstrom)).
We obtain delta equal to 0.12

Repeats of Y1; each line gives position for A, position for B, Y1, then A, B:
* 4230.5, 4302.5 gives 19.1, 9.70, 9.4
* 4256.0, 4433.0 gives 19.3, 9.90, 9.4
